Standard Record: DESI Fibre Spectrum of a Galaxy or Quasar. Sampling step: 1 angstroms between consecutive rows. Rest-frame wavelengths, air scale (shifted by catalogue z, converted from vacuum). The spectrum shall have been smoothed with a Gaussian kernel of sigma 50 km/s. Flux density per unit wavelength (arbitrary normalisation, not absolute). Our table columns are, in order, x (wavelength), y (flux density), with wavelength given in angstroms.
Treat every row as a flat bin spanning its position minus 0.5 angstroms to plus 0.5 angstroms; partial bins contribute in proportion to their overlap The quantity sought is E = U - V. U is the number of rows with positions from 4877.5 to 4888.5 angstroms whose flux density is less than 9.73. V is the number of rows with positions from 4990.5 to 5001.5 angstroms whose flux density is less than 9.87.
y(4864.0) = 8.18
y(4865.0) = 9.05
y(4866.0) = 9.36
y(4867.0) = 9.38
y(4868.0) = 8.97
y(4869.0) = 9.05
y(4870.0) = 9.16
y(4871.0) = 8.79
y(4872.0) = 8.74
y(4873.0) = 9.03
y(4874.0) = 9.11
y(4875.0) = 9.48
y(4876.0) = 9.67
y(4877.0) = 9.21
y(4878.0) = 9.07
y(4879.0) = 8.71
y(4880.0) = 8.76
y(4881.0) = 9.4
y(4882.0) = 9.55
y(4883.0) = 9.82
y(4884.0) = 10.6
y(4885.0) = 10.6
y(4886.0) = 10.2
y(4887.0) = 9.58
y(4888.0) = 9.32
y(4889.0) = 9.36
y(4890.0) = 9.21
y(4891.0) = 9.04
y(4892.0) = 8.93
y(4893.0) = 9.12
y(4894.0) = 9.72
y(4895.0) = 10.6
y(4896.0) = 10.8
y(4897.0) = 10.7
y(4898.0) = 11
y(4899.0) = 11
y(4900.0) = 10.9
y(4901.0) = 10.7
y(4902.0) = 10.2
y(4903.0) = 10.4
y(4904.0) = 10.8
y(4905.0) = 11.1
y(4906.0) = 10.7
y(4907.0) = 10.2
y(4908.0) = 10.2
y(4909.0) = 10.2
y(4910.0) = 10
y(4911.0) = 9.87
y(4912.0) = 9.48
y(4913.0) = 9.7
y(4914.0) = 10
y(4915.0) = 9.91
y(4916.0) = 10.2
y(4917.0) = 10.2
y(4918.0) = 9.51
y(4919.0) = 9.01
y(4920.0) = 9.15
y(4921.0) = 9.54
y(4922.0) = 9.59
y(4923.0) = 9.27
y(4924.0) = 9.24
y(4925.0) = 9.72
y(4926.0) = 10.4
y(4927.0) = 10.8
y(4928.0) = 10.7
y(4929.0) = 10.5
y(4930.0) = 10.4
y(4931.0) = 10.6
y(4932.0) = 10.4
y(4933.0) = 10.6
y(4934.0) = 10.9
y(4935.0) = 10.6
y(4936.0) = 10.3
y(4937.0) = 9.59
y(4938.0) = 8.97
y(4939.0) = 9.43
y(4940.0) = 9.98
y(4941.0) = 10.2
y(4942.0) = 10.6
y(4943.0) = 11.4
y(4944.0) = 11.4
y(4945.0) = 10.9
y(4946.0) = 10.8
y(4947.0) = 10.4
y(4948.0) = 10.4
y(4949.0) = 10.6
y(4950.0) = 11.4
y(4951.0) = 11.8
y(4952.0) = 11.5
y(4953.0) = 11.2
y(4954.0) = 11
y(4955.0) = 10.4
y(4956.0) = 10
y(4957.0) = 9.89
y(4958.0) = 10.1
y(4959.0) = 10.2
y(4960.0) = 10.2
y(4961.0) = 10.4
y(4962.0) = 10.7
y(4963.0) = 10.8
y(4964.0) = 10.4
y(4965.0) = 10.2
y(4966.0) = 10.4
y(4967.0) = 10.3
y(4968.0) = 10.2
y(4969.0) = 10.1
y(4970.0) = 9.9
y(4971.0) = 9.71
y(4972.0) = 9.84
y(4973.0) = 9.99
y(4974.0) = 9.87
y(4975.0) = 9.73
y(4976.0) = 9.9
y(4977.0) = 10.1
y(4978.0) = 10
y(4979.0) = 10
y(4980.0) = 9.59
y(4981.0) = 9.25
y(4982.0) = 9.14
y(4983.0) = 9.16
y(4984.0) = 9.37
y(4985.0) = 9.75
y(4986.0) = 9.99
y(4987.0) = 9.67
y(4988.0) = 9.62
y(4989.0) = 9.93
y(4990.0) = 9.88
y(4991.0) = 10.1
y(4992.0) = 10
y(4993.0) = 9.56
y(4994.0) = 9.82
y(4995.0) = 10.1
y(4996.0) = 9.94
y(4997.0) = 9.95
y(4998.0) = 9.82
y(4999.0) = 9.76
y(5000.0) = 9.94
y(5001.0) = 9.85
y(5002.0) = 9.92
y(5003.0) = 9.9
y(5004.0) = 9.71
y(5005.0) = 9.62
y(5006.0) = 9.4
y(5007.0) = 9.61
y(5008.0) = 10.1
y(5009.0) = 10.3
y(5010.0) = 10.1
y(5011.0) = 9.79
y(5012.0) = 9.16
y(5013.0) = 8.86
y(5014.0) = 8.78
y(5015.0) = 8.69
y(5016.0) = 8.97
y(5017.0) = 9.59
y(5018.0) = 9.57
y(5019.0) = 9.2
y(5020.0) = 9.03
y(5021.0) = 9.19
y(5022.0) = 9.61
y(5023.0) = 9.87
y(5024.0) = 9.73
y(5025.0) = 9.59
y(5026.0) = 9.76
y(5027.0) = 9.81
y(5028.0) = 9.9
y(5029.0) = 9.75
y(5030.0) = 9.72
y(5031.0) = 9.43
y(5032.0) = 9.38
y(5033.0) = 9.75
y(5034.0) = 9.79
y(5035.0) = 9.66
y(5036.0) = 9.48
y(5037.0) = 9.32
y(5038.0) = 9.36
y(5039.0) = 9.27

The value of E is 2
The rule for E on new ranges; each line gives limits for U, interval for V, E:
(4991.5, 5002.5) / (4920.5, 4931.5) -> -4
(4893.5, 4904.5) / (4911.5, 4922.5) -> -6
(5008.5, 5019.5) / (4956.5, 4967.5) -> 8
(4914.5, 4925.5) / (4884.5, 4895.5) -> 0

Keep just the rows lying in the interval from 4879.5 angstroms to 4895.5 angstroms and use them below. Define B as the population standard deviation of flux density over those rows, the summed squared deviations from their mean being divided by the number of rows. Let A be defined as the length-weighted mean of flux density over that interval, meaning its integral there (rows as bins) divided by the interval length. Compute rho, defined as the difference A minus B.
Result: 9.0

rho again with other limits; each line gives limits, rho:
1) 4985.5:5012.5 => 9.6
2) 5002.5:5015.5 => 9.0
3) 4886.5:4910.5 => 9.5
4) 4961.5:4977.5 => 9.8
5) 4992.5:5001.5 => 9.7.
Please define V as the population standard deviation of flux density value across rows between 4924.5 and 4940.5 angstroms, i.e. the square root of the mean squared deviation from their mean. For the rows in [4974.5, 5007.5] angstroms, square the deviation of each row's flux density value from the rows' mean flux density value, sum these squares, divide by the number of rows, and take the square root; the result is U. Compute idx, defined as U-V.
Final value -0.27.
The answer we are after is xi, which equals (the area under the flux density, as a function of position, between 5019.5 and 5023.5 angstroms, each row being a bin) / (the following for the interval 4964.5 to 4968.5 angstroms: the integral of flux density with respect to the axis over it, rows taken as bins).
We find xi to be 0.92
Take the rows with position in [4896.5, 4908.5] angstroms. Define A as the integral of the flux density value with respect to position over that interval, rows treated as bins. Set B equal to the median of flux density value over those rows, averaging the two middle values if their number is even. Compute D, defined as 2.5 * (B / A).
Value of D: 0.209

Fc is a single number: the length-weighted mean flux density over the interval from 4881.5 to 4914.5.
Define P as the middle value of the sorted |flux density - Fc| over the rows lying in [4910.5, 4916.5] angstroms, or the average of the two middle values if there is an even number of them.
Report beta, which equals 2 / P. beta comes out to 9.1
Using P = 0.22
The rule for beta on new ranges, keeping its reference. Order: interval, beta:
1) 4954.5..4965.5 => 9.1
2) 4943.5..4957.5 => 2.7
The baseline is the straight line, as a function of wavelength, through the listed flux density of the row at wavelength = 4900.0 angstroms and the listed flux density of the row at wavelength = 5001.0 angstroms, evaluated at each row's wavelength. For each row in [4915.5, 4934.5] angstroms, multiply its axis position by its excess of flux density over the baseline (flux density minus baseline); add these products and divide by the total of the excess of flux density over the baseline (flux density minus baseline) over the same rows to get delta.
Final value 4920.7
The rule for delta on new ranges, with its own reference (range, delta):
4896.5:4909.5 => 4905.4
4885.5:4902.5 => 4891.1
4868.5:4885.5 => 4875.8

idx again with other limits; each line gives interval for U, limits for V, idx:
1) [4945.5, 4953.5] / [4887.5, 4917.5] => -0.13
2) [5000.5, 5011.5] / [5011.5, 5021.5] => -0.04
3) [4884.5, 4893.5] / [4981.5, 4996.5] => 0.23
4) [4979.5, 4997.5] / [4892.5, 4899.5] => -0.36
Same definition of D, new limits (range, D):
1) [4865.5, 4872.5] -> 0.357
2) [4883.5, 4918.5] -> 0.072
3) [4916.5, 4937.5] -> 0.122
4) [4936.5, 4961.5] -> 0.099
